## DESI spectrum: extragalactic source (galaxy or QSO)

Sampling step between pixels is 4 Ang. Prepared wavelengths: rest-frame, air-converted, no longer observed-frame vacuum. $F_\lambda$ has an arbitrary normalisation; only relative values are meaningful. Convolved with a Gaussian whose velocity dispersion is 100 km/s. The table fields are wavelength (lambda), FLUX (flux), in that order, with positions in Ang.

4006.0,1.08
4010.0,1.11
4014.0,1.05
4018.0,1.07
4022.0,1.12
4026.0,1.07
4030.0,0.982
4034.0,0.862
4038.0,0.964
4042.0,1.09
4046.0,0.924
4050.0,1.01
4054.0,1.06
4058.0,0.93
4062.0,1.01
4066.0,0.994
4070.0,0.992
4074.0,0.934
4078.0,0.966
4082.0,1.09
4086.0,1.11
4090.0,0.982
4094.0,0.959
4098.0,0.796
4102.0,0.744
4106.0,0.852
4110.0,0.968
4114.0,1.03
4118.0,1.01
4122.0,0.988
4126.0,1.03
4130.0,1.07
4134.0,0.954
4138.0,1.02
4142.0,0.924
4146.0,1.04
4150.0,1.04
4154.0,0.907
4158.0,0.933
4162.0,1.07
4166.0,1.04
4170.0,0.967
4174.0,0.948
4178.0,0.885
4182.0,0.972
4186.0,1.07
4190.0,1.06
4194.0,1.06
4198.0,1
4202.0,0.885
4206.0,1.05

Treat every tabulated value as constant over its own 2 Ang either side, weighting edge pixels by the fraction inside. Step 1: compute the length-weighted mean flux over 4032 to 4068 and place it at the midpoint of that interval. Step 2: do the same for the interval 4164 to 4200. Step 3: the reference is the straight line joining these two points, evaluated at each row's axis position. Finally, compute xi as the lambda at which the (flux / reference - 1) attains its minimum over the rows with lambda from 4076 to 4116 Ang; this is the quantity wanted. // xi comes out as 4102.0 Ang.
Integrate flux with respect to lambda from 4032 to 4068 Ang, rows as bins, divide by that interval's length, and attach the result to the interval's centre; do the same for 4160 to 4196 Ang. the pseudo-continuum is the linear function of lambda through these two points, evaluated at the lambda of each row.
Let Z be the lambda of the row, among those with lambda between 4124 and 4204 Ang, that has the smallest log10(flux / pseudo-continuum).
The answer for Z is 4202.0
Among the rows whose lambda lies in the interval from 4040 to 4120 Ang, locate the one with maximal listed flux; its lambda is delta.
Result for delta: 4086.0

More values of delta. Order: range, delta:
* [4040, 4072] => 4042.0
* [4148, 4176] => 4162.0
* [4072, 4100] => 4086.0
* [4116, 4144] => 4130.0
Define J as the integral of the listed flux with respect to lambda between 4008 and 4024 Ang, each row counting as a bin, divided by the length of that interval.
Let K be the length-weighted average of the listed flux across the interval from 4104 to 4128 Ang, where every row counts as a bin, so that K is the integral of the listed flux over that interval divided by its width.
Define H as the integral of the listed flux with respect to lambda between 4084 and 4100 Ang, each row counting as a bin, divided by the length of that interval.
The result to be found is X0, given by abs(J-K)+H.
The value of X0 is 1.07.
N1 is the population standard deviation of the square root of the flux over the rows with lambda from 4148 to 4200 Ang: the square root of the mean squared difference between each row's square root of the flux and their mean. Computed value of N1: 0.0315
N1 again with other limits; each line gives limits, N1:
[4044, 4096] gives 0.0283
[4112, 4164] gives 0.0266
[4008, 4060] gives 0.0387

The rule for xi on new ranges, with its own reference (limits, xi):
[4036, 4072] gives 4046.0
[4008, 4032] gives 4030.0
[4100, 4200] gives 4102.0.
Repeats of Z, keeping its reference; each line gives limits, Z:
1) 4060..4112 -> 4102.0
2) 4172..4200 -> 4178.0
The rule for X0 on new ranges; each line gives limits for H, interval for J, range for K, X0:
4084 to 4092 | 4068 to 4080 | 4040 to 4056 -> 1.10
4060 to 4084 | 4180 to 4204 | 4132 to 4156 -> 1.02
